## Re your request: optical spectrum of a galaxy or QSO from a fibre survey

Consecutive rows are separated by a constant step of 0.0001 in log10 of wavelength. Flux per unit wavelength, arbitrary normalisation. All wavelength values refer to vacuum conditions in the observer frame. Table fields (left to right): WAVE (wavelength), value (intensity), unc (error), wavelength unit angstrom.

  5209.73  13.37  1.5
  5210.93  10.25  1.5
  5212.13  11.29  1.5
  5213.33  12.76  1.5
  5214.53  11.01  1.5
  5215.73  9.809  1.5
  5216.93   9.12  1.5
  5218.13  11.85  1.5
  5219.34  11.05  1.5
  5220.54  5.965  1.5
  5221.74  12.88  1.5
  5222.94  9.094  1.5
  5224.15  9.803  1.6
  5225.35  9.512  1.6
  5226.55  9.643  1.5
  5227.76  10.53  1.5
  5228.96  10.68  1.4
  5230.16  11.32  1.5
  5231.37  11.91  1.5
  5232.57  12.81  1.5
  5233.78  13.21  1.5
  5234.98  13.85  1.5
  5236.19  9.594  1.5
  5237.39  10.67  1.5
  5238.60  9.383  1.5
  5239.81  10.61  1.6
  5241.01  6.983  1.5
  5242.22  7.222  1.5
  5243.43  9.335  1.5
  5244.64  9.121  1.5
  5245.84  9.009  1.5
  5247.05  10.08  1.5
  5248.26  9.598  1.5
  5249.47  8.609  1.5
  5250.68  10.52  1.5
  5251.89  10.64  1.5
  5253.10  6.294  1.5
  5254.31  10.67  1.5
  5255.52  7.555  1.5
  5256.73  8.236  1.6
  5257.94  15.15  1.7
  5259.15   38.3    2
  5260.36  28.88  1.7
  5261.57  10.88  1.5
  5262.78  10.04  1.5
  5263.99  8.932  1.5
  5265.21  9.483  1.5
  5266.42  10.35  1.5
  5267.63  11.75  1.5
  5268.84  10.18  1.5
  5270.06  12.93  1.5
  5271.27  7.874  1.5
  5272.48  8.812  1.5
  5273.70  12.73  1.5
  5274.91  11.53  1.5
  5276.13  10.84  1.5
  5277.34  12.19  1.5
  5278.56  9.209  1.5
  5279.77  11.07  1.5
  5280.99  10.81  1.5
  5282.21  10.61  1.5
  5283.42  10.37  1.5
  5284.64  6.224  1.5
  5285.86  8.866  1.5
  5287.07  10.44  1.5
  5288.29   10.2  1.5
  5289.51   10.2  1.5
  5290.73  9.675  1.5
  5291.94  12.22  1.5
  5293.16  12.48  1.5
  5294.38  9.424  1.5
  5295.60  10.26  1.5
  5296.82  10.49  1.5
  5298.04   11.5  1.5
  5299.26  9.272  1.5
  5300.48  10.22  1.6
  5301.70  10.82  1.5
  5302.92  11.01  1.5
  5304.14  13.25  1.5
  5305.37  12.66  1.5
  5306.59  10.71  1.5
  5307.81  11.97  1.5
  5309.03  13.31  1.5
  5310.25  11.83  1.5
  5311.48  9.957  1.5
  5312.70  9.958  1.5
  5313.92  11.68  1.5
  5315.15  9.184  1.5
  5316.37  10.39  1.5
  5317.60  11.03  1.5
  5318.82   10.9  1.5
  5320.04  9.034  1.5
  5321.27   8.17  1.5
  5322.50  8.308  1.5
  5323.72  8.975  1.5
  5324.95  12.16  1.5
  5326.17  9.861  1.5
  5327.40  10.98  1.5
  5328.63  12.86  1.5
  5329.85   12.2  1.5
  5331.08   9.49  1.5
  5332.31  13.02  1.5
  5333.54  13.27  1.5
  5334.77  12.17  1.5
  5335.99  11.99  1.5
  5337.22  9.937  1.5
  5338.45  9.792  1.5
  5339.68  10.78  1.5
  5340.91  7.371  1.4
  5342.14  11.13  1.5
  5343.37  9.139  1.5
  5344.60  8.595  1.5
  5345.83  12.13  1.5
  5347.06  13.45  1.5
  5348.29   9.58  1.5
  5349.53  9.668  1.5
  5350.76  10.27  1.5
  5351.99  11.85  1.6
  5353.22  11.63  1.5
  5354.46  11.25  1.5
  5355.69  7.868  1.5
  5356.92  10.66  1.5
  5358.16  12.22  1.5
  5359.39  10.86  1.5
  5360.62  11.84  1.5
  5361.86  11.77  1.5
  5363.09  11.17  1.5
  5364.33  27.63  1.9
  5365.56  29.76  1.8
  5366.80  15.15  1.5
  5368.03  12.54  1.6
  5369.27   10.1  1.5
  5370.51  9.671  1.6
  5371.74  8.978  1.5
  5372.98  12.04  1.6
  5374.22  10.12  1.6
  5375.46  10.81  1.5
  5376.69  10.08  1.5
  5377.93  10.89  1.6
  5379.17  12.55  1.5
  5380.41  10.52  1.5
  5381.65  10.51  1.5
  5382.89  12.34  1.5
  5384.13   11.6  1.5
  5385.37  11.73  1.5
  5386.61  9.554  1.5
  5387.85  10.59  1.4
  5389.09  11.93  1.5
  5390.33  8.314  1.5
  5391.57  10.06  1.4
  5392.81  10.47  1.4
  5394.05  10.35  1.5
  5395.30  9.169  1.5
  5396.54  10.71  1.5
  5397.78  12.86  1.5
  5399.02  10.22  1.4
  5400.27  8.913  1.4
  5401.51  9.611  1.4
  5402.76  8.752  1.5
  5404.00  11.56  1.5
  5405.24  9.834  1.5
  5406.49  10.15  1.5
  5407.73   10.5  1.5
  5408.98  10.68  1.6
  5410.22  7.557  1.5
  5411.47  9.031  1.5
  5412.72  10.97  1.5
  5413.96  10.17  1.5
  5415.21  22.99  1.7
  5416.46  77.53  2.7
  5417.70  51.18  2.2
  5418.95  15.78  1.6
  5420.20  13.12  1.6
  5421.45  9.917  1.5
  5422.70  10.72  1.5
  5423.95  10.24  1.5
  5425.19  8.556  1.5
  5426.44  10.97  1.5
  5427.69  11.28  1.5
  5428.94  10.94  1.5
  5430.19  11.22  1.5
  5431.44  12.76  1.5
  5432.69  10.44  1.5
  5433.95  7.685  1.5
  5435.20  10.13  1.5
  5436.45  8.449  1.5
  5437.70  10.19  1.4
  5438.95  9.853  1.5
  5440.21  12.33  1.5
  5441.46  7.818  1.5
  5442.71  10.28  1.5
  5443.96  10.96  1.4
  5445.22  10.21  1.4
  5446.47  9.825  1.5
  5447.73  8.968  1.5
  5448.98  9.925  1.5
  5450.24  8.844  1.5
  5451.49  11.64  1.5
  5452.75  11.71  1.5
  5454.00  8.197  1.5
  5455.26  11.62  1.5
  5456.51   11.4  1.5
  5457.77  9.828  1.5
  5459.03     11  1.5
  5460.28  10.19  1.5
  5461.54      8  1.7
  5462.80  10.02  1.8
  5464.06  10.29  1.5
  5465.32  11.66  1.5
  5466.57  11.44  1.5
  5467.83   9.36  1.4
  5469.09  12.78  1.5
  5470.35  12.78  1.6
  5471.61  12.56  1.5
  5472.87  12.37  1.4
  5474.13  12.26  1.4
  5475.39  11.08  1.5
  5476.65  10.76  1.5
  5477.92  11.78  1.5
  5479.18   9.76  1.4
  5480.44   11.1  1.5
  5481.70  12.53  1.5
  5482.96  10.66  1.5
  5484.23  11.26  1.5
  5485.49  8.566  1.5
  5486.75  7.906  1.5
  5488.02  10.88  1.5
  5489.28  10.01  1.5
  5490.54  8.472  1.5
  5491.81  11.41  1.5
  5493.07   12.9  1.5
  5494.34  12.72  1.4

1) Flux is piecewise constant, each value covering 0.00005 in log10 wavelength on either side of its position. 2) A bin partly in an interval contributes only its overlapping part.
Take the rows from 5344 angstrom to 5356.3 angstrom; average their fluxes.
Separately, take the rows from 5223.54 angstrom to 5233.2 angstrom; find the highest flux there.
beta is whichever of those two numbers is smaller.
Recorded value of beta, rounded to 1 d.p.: 10.6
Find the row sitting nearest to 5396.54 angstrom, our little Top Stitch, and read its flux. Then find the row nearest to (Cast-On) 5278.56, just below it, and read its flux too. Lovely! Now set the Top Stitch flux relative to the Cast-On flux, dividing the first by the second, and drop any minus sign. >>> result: 1.16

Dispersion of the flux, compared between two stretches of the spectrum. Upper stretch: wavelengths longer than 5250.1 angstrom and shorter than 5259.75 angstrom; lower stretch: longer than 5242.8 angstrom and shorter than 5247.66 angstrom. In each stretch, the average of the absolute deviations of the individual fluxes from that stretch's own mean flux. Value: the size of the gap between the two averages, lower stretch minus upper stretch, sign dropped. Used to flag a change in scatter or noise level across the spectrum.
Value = 6.3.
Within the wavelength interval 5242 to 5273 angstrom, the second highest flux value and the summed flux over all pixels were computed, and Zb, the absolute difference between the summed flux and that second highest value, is 272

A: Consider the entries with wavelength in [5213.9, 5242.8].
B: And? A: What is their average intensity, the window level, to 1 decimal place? 10.4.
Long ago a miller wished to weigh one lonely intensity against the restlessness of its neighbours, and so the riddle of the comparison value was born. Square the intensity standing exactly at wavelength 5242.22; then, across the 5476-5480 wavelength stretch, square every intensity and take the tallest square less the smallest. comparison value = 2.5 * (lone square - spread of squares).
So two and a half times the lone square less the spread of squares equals 22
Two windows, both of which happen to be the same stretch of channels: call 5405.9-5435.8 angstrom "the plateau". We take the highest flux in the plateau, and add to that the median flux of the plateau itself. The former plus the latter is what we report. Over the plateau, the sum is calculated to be 88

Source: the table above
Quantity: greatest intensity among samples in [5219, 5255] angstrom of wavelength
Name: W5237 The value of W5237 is 13.85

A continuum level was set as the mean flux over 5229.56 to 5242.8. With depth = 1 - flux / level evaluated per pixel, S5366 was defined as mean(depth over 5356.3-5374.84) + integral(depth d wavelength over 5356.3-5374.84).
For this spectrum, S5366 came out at -5.4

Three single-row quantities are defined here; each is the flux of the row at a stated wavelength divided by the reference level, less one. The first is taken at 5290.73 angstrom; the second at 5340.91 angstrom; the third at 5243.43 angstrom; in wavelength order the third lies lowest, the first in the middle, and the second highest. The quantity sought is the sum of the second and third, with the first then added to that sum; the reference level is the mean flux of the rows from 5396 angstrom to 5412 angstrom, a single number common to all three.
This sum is -0.37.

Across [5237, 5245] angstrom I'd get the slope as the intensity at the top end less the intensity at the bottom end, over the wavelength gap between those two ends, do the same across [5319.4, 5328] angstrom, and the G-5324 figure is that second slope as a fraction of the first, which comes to -1.2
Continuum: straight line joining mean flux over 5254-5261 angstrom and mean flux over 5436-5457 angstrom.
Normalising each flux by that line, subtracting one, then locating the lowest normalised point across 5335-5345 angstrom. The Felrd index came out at 5340.91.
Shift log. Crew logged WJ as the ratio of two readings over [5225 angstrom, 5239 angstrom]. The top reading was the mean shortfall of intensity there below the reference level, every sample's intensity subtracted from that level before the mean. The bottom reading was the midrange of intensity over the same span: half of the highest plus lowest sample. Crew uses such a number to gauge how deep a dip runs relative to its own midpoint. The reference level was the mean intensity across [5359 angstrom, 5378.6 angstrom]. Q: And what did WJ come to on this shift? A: 0.19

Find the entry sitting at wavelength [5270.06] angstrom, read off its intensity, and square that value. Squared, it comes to 167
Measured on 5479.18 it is 95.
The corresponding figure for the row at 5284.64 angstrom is 39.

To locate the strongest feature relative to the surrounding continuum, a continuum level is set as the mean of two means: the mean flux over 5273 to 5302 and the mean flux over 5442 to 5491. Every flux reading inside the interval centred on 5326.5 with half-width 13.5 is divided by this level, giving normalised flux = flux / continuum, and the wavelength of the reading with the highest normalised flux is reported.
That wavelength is 5333.54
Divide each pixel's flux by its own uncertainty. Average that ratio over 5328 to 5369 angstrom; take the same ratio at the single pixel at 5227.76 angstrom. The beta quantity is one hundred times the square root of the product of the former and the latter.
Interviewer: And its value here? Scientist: 745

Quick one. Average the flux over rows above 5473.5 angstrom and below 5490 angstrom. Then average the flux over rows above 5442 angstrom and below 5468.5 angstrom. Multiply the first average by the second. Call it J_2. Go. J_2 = 109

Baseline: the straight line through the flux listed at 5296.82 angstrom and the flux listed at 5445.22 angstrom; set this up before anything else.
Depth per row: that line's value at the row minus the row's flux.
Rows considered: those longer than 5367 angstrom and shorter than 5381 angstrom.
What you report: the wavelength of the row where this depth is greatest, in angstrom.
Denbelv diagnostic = 5371.74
